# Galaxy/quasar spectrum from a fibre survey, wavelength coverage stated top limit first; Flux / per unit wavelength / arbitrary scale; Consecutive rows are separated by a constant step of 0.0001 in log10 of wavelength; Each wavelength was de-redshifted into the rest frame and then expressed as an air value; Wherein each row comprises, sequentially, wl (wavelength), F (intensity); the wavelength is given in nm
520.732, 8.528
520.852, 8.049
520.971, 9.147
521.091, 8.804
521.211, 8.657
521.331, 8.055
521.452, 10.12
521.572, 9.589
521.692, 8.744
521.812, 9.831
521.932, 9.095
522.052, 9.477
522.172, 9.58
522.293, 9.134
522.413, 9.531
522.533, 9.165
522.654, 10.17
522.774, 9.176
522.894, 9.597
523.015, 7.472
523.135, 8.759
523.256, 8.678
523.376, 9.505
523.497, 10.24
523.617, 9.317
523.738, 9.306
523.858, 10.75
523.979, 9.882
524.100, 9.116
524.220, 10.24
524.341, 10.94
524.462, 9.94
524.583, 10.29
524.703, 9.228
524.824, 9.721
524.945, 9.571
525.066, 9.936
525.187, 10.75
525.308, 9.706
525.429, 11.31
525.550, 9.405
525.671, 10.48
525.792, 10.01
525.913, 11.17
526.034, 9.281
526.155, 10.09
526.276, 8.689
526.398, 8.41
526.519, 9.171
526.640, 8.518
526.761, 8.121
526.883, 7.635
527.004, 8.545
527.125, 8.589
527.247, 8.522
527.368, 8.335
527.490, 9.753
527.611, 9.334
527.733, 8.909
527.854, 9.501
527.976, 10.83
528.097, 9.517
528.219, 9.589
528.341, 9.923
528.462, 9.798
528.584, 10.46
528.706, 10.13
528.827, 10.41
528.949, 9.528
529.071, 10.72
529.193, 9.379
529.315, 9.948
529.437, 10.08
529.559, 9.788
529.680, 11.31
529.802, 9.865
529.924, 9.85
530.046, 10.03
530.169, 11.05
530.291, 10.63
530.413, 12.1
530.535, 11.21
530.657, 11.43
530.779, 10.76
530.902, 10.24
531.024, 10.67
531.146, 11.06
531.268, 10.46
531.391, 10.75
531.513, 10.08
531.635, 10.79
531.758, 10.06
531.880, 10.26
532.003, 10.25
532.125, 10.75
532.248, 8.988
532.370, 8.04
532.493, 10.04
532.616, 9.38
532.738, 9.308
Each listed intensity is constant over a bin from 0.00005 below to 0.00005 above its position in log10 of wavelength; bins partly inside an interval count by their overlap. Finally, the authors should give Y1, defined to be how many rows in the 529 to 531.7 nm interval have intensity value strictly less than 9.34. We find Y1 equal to 0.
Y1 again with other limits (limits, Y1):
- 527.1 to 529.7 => 5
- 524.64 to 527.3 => 11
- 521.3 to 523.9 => 11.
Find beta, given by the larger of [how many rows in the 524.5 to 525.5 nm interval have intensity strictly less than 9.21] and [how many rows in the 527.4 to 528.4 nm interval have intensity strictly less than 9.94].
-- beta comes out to 7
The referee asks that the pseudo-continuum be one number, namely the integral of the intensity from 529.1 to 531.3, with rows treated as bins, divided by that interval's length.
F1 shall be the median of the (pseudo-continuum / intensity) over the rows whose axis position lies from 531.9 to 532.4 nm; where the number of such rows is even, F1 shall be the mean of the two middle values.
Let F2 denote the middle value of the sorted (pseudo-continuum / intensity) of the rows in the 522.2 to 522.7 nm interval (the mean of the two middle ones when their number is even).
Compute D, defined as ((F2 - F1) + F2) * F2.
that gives 1.31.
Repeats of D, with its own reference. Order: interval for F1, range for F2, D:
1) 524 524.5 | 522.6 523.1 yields 1.35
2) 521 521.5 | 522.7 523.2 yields 1.35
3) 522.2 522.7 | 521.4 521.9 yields 1.14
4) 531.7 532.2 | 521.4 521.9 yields 1.24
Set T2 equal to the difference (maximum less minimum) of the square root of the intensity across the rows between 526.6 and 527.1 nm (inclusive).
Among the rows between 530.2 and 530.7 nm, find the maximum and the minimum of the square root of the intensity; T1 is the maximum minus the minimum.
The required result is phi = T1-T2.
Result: 0.06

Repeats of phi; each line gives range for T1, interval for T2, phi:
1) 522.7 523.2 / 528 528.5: 0.30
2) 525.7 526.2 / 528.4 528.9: 0.19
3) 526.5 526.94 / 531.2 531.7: 0.16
